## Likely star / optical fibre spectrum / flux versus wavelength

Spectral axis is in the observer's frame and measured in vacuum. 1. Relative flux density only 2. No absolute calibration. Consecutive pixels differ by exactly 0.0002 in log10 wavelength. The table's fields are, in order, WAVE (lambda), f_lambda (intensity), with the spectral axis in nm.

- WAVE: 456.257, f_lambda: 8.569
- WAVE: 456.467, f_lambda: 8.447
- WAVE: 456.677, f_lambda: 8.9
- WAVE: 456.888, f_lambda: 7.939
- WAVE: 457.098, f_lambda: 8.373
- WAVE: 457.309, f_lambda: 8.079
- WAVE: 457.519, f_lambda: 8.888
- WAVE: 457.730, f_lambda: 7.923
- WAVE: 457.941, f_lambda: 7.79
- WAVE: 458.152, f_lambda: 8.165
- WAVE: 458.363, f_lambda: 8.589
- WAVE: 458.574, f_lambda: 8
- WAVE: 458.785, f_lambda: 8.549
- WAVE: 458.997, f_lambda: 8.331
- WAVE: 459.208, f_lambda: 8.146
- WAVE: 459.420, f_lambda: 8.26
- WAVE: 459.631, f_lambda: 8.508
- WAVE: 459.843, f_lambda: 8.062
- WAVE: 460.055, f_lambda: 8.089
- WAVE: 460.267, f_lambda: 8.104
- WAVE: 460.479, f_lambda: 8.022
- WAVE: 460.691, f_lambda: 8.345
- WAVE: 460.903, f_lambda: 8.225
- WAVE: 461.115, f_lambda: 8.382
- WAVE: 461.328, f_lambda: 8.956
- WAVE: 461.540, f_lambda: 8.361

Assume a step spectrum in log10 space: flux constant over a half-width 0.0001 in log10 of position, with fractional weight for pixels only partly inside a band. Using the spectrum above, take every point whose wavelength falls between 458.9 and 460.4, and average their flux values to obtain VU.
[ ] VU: 8.21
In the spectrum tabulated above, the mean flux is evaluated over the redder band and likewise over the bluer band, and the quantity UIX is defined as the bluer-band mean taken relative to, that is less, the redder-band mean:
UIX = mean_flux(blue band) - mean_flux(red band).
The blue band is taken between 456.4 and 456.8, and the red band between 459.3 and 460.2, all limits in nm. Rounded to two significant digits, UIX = 0.44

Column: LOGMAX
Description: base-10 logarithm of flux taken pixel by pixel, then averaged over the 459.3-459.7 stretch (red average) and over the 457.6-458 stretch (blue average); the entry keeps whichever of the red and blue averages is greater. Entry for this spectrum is 0.923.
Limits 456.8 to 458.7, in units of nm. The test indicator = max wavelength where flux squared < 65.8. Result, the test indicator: 458.574 nm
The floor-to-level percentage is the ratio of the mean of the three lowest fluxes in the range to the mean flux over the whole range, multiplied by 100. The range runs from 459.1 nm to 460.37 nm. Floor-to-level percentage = 98.7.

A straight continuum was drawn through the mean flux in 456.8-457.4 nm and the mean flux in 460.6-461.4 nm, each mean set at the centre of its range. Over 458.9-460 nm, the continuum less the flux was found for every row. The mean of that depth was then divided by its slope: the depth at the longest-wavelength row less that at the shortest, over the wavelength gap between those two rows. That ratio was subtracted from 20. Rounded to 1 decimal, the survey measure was 19.8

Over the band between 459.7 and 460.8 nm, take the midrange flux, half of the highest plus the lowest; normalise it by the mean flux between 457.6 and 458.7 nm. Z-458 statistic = 1.01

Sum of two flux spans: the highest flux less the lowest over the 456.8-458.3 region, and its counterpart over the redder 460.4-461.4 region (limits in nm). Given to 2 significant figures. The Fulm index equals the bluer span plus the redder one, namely 2.0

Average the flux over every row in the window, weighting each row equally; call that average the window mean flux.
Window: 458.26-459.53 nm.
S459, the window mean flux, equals 8.31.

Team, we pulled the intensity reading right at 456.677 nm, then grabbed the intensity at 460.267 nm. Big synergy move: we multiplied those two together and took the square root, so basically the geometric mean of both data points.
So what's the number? 8.49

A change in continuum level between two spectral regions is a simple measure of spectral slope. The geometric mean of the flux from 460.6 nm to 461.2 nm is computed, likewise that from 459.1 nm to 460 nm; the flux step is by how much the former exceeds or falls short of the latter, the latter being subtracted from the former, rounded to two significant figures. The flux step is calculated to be 0.075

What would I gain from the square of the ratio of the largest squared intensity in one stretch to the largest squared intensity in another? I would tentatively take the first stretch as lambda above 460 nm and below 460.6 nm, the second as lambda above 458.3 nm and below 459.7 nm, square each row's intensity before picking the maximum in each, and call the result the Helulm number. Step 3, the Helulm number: 0.79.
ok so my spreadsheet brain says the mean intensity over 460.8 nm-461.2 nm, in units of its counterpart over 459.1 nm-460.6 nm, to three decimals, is 1.016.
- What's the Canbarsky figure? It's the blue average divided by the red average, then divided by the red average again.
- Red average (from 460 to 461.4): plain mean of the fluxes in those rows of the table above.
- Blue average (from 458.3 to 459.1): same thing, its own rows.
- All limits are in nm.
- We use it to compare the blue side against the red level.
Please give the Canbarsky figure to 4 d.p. 0.1214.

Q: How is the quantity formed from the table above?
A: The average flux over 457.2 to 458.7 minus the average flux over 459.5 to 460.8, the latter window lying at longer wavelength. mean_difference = 0.02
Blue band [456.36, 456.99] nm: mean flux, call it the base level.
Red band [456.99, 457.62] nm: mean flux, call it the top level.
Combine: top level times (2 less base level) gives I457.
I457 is -54.3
